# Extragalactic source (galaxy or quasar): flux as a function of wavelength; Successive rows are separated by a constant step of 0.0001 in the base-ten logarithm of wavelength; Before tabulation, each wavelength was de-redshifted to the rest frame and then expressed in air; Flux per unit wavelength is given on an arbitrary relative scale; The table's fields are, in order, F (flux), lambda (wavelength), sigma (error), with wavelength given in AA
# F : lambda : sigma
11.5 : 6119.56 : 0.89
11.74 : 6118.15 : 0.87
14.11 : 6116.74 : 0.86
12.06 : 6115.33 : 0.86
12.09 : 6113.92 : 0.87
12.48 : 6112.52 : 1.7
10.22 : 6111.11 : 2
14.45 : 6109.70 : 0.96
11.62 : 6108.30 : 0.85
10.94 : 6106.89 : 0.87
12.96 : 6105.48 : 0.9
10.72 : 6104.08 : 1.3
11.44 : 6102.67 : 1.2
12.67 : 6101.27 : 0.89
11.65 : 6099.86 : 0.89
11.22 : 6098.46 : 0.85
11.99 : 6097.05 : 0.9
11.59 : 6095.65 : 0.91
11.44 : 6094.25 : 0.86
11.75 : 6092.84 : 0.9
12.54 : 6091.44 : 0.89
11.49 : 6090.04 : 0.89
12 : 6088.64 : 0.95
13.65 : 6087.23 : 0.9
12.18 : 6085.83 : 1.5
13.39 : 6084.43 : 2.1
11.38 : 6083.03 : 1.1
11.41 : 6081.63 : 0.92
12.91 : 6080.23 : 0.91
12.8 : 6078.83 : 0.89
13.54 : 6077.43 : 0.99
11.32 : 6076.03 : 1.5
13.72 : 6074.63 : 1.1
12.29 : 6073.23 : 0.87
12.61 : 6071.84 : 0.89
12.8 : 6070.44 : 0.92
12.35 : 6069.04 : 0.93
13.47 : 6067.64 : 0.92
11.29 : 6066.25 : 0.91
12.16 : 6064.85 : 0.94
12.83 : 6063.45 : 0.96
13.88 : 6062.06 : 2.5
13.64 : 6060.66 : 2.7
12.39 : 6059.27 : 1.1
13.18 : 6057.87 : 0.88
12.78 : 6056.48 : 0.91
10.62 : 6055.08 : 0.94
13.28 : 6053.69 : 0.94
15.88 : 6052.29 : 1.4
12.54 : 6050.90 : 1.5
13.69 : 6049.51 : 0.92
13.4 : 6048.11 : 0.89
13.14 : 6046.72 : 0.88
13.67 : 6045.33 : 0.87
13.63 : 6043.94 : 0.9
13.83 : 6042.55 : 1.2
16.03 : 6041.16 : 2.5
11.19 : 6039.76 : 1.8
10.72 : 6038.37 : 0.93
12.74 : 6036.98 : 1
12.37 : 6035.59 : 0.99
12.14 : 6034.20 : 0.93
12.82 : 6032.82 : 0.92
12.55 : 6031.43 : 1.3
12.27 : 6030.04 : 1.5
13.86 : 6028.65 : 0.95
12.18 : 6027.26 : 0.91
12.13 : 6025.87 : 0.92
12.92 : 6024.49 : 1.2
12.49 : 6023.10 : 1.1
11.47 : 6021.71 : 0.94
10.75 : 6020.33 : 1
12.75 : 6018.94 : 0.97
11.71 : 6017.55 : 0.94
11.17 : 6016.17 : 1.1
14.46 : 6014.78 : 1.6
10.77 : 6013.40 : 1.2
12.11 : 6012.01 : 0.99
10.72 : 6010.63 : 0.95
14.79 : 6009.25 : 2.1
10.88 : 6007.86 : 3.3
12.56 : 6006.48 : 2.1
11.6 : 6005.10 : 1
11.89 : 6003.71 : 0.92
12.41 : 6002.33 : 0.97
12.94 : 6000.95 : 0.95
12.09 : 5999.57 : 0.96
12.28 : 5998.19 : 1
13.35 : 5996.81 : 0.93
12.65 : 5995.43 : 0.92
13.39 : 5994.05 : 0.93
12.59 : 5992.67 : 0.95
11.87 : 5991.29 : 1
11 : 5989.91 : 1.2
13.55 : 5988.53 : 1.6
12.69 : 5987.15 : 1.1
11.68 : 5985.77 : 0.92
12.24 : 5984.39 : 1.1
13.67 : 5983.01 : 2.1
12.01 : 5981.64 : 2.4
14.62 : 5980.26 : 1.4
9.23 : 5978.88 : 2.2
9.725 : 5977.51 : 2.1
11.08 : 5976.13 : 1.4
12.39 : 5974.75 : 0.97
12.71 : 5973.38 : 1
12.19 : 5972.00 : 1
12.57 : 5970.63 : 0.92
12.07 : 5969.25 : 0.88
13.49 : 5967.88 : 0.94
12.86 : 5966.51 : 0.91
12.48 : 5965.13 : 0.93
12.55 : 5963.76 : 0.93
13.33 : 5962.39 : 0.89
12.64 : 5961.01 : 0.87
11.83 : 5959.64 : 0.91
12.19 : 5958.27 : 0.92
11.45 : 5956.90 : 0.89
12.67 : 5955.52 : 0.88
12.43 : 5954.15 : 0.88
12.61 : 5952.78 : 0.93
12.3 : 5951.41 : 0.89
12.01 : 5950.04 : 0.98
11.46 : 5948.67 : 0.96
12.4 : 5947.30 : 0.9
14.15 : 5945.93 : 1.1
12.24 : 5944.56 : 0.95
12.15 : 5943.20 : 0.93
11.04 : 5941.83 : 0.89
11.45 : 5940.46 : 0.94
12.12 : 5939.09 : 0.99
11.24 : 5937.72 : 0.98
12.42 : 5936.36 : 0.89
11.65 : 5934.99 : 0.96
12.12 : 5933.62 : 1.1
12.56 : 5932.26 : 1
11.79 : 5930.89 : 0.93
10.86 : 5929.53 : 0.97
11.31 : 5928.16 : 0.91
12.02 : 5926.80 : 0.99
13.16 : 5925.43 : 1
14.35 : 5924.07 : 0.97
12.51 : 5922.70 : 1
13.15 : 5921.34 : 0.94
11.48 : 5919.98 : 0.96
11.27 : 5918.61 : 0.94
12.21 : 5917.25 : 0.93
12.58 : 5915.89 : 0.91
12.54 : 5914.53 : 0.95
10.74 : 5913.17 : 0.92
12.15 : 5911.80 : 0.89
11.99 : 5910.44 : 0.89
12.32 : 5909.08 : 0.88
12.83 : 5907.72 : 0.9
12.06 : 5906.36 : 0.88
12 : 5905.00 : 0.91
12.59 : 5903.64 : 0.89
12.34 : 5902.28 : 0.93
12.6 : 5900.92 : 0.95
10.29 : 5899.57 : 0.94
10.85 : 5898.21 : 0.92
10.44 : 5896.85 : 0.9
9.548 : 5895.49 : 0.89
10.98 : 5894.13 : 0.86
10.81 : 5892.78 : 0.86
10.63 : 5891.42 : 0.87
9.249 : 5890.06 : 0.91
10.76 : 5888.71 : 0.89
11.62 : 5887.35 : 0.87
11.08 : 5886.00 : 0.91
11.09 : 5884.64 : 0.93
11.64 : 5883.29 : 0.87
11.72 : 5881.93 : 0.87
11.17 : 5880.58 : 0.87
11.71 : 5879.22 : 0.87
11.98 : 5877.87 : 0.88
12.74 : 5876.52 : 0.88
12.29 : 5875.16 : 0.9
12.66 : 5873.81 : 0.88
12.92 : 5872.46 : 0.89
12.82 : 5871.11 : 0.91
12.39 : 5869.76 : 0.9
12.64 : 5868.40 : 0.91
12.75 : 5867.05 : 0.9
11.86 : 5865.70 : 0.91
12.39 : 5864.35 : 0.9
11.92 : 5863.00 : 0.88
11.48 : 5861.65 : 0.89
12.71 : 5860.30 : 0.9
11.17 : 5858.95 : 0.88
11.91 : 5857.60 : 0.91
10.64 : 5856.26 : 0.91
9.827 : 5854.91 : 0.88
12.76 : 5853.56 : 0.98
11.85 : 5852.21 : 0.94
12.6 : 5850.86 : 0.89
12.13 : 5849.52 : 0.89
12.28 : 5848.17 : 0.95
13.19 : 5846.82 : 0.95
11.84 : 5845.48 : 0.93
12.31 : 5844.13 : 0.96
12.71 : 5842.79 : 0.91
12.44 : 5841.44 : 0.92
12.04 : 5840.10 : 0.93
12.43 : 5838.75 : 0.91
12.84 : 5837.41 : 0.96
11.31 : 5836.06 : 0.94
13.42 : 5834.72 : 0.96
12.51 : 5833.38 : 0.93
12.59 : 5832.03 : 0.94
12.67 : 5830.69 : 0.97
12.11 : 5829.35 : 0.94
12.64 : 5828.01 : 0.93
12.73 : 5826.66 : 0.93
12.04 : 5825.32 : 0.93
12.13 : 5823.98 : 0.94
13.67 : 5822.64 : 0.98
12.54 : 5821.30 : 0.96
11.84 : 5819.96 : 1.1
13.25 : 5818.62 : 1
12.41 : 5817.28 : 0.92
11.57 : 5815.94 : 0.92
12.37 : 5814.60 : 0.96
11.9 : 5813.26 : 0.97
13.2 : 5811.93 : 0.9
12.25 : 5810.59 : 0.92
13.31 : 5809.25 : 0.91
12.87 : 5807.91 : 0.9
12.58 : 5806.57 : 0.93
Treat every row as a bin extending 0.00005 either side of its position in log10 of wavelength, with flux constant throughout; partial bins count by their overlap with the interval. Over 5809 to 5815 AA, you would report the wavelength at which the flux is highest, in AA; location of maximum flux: 5809.25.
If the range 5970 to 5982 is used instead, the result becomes 5980.26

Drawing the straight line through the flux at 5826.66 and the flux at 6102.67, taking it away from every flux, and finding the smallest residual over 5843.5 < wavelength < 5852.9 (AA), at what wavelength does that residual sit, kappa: 5845.48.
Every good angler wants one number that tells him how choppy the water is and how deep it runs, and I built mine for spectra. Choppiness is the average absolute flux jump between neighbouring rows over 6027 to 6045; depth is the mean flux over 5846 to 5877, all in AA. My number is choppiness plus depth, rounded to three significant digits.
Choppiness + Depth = 13.4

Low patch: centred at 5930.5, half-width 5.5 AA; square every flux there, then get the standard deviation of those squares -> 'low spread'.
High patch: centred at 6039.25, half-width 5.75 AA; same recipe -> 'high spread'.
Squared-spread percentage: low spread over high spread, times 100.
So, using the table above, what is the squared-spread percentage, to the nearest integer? 38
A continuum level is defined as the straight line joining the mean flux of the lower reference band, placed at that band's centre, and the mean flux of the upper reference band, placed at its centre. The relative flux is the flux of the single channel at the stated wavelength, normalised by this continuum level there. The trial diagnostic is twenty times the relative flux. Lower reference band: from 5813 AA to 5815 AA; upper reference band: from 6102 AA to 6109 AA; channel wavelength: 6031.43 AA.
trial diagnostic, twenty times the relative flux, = 21.5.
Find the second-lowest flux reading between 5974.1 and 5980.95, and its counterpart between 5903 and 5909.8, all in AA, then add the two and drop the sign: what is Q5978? 21.8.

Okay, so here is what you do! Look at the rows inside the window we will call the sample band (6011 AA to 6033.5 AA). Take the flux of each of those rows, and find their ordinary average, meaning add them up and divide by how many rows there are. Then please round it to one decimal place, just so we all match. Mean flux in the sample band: 12.3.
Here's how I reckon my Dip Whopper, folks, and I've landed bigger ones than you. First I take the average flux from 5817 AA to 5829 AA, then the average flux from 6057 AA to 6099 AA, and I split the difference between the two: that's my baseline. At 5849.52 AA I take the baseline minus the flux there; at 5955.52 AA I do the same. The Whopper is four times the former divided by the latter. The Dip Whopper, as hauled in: -10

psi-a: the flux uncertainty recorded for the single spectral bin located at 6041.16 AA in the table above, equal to 2.50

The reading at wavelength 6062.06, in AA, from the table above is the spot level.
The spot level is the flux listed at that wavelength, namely 13.88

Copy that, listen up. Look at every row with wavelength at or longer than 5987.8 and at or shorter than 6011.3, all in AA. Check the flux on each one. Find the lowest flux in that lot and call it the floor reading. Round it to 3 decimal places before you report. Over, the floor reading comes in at 10.720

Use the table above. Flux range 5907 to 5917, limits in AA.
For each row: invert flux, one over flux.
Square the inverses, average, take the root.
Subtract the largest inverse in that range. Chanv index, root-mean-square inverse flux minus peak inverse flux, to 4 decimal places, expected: -0.0105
